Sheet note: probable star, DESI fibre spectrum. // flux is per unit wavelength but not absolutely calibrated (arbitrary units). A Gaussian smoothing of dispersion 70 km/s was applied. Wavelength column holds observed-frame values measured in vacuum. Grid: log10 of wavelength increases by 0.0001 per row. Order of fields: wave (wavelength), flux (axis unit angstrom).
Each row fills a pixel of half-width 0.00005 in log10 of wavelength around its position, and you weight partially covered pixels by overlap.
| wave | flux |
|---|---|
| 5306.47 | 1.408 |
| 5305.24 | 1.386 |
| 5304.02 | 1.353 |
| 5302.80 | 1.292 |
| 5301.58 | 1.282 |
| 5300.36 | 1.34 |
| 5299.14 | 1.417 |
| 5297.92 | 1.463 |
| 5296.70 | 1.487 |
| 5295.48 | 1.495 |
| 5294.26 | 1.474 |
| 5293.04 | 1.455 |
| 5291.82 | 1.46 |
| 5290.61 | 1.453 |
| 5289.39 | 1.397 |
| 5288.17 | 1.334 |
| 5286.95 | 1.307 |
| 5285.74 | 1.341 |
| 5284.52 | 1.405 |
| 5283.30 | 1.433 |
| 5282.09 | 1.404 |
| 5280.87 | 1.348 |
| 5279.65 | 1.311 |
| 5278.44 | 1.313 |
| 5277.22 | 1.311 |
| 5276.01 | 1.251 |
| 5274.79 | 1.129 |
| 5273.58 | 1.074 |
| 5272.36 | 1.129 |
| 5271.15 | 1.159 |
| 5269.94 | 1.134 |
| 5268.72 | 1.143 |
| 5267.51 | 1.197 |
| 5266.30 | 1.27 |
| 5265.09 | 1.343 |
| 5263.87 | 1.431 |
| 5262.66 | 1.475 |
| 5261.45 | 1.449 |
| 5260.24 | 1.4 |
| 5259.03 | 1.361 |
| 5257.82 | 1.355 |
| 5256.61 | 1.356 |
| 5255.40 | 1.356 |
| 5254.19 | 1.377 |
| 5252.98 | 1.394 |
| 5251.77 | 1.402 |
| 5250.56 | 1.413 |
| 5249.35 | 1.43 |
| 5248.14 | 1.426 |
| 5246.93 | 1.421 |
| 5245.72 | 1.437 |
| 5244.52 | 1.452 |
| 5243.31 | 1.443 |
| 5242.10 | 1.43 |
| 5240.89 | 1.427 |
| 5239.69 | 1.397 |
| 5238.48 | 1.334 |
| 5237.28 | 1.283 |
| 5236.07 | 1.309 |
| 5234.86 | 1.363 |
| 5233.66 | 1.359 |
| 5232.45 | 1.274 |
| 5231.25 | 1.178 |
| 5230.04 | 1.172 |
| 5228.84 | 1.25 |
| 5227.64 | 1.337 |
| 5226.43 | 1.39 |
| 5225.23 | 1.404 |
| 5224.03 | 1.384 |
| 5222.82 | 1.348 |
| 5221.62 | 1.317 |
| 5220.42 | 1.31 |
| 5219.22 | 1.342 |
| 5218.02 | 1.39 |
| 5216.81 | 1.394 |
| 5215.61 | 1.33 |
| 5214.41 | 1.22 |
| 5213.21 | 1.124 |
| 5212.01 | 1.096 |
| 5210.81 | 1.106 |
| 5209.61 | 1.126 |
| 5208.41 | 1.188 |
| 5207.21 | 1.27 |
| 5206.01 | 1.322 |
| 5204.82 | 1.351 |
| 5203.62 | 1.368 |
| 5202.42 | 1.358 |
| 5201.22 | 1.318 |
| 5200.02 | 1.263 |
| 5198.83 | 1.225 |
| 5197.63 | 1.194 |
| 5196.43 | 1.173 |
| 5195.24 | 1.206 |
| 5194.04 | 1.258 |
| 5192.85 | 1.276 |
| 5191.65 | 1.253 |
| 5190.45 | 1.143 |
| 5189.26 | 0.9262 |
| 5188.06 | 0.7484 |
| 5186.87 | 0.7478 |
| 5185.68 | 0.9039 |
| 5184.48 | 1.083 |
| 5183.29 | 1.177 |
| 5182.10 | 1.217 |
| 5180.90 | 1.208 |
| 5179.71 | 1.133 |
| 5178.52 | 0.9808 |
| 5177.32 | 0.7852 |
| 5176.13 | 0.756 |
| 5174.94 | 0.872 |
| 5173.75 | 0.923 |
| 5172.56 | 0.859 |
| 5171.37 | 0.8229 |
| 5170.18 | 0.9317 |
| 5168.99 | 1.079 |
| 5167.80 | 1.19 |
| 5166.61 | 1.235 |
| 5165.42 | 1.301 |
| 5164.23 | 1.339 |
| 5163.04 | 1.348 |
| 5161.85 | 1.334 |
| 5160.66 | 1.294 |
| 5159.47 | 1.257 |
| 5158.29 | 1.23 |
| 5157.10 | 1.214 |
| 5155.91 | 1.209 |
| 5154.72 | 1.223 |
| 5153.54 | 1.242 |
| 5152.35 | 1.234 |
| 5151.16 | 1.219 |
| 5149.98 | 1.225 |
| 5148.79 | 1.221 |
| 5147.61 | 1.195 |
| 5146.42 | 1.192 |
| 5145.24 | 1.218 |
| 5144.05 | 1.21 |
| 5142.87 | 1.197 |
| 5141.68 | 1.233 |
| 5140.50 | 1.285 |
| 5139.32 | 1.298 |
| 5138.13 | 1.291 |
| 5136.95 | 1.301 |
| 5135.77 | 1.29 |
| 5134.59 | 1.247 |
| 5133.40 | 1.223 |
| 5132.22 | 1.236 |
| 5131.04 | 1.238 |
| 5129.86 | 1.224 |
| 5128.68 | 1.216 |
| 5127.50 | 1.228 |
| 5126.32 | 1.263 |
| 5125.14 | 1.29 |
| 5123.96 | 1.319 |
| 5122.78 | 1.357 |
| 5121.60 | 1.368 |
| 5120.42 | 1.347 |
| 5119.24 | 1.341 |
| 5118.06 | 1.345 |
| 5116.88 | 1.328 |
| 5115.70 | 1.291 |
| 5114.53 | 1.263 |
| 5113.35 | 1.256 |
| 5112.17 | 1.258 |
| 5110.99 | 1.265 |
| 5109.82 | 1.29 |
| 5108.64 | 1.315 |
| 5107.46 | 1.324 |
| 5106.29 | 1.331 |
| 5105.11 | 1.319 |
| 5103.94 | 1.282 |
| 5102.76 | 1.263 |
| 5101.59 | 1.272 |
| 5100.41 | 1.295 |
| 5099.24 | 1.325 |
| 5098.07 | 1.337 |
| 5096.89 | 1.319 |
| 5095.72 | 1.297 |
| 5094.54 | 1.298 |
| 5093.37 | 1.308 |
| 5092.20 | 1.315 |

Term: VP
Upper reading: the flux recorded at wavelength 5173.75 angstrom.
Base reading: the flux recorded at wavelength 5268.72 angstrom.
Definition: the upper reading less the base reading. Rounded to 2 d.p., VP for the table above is -0.22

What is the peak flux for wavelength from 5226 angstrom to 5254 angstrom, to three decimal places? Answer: 1.452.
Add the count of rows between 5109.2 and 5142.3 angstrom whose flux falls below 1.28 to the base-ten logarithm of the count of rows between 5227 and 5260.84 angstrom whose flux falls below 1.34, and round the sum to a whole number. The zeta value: 14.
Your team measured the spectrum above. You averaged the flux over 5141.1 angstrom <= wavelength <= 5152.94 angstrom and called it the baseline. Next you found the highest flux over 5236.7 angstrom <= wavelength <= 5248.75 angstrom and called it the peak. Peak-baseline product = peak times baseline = 1.76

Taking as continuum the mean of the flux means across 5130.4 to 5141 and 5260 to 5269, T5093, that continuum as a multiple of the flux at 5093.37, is 1.00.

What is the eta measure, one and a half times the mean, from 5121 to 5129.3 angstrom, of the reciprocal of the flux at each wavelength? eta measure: 1.16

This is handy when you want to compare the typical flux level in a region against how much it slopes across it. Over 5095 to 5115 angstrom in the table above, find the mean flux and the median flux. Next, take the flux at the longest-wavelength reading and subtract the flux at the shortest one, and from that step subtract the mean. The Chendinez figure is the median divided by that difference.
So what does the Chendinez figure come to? -0.975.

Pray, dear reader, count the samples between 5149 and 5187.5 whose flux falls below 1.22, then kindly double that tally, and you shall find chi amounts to 40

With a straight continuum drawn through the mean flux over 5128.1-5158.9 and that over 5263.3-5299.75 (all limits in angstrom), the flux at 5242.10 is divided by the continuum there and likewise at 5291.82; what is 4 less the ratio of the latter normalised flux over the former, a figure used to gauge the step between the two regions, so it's 3.00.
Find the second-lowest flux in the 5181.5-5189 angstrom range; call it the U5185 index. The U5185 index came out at 0.7484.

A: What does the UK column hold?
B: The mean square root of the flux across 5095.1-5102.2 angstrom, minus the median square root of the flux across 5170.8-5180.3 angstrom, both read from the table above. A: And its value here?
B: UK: 0.21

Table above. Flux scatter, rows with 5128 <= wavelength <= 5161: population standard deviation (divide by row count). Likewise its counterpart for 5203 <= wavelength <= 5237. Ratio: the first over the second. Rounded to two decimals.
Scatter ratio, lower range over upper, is 0.34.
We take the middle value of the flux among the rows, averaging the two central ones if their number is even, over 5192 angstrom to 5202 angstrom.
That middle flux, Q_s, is 1.24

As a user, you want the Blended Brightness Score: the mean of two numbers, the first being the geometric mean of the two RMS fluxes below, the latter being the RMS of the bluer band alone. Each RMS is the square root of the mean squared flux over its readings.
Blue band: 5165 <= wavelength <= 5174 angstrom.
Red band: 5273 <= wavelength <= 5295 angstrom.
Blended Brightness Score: 1.13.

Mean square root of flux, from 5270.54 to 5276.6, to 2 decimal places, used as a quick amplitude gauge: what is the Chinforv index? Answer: 1.07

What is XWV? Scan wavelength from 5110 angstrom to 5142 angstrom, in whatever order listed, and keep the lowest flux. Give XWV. 1.216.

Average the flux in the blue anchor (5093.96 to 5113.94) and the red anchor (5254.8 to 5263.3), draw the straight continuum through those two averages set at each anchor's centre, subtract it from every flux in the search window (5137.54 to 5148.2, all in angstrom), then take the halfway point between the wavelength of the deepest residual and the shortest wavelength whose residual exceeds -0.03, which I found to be 5142.3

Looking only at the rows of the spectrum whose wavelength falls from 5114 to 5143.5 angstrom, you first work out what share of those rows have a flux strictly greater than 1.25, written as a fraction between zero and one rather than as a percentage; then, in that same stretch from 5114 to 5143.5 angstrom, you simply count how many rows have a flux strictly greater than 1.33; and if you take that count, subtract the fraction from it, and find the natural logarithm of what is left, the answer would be 1.5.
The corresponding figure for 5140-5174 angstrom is 1.0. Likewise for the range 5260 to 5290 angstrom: 2.4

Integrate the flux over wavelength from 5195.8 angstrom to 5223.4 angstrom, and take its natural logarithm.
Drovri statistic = 3.55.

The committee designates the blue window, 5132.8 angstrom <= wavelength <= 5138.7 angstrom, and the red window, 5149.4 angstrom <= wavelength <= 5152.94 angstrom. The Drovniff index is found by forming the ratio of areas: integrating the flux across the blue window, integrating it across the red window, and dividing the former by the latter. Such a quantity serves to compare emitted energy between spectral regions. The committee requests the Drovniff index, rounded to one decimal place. 1.7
